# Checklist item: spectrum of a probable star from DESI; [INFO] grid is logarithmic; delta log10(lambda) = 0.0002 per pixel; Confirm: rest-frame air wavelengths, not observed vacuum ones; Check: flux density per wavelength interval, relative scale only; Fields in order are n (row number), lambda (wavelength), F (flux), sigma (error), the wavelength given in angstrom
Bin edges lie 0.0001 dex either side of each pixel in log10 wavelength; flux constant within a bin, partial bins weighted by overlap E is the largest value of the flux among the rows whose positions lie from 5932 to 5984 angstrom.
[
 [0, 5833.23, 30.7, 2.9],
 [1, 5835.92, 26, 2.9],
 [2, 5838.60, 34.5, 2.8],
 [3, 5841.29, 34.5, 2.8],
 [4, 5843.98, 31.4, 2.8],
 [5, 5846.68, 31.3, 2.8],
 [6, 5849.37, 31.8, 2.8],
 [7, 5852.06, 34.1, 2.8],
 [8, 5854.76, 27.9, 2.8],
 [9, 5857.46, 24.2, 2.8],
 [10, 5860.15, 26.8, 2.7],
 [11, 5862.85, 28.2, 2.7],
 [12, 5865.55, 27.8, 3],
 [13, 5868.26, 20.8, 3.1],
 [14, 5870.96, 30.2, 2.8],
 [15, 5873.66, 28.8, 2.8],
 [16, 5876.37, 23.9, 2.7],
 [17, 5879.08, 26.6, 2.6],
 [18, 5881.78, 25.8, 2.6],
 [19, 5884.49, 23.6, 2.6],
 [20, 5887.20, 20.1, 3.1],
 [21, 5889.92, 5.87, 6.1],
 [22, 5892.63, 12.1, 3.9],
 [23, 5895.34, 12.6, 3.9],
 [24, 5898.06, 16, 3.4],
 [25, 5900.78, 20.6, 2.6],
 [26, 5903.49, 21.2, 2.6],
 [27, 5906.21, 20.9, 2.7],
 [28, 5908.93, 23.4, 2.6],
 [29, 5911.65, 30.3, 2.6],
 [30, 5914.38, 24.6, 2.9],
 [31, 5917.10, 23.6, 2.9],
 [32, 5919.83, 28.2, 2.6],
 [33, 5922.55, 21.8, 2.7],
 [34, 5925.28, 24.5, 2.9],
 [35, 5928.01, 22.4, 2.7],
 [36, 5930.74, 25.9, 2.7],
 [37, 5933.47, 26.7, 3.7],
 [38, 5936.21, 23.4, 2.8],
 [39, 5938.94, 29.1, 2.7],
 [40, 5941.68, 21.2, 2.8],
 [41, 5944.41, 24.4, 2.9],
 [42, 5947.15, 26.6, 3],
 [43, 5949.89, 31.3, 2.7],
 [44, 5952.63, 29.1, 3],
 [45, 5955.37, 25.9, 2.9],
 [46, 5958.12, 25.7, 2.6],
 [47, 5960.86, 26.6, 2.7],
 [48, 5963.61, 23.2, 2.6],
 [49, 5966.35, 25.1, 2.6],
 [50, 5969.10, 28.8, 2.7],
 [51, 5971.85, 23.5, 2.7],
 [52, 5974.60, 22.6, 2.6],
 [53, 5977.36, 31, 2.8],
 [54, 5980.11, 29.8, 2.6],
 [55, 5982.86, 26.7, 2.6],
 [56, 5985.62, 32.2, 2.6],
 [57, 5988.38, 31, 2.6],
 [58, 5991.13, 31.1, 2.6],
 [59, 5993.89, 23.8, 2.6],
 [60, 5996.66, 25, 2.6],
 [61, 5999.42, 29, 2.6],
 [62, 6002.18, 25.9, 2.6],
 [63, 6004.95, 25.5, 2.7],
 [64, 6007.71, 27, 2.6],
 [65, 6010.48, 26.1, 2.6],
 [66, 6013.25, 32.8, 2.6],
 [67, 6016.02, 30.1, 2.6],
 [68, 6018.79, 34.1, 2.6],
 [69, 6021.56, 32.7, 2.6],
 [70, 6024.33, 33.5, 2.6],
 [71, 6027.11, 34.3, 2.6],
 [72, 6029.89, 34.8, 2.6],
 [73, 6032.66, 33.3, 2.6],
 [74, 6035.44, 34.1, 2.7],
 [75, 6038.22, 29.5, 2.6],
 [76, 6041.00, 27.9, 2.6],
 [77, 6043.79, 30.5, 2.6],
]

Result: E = 31.3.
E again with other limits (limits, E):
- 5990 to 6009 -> 31.1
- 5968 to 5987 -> 32.2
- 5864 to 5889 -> 30.2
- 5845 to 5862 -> 34.1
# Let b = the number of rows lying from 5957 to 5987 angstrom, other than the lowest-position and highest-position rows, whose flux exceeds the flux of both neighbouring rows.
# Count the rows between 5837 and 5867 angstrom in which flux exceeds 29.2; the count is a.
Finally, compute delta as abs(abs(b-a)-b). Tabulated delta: 0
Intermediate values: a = 6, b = 3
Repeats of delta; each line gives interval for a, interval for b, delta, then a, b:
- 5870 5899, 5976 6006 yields 1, 1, 3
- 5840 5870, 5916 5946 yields 3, 5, 4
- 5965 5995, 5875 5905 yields 3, 5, 1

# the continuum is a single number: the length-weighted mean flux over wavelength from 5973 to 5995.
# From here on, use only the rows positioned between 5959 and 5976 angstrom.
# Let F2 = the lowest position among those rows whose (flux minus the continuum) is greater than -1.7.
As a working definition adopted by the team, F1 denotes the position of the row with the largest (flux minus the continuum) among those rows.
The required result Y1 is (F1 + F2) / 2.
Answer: 5969.1 angstrom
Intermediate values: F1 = 5969.10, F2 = 5969.10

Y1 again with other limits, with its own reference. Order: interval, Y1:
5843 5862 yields 5848.0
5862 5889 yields 5866.9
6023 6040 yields 6027.1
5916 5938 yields 5919.8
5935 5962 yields 5944.4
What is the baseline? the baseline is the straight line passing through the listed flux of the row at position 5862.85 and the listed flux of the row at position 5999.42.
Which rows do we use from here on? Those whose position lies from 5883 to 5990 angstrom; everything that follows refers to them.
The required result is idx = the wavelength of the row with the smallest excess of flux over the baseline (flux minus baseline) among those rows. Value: 5889.92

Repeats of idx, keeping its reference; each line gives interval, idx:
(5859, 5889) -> 5887.20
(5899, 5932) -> 5900.78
